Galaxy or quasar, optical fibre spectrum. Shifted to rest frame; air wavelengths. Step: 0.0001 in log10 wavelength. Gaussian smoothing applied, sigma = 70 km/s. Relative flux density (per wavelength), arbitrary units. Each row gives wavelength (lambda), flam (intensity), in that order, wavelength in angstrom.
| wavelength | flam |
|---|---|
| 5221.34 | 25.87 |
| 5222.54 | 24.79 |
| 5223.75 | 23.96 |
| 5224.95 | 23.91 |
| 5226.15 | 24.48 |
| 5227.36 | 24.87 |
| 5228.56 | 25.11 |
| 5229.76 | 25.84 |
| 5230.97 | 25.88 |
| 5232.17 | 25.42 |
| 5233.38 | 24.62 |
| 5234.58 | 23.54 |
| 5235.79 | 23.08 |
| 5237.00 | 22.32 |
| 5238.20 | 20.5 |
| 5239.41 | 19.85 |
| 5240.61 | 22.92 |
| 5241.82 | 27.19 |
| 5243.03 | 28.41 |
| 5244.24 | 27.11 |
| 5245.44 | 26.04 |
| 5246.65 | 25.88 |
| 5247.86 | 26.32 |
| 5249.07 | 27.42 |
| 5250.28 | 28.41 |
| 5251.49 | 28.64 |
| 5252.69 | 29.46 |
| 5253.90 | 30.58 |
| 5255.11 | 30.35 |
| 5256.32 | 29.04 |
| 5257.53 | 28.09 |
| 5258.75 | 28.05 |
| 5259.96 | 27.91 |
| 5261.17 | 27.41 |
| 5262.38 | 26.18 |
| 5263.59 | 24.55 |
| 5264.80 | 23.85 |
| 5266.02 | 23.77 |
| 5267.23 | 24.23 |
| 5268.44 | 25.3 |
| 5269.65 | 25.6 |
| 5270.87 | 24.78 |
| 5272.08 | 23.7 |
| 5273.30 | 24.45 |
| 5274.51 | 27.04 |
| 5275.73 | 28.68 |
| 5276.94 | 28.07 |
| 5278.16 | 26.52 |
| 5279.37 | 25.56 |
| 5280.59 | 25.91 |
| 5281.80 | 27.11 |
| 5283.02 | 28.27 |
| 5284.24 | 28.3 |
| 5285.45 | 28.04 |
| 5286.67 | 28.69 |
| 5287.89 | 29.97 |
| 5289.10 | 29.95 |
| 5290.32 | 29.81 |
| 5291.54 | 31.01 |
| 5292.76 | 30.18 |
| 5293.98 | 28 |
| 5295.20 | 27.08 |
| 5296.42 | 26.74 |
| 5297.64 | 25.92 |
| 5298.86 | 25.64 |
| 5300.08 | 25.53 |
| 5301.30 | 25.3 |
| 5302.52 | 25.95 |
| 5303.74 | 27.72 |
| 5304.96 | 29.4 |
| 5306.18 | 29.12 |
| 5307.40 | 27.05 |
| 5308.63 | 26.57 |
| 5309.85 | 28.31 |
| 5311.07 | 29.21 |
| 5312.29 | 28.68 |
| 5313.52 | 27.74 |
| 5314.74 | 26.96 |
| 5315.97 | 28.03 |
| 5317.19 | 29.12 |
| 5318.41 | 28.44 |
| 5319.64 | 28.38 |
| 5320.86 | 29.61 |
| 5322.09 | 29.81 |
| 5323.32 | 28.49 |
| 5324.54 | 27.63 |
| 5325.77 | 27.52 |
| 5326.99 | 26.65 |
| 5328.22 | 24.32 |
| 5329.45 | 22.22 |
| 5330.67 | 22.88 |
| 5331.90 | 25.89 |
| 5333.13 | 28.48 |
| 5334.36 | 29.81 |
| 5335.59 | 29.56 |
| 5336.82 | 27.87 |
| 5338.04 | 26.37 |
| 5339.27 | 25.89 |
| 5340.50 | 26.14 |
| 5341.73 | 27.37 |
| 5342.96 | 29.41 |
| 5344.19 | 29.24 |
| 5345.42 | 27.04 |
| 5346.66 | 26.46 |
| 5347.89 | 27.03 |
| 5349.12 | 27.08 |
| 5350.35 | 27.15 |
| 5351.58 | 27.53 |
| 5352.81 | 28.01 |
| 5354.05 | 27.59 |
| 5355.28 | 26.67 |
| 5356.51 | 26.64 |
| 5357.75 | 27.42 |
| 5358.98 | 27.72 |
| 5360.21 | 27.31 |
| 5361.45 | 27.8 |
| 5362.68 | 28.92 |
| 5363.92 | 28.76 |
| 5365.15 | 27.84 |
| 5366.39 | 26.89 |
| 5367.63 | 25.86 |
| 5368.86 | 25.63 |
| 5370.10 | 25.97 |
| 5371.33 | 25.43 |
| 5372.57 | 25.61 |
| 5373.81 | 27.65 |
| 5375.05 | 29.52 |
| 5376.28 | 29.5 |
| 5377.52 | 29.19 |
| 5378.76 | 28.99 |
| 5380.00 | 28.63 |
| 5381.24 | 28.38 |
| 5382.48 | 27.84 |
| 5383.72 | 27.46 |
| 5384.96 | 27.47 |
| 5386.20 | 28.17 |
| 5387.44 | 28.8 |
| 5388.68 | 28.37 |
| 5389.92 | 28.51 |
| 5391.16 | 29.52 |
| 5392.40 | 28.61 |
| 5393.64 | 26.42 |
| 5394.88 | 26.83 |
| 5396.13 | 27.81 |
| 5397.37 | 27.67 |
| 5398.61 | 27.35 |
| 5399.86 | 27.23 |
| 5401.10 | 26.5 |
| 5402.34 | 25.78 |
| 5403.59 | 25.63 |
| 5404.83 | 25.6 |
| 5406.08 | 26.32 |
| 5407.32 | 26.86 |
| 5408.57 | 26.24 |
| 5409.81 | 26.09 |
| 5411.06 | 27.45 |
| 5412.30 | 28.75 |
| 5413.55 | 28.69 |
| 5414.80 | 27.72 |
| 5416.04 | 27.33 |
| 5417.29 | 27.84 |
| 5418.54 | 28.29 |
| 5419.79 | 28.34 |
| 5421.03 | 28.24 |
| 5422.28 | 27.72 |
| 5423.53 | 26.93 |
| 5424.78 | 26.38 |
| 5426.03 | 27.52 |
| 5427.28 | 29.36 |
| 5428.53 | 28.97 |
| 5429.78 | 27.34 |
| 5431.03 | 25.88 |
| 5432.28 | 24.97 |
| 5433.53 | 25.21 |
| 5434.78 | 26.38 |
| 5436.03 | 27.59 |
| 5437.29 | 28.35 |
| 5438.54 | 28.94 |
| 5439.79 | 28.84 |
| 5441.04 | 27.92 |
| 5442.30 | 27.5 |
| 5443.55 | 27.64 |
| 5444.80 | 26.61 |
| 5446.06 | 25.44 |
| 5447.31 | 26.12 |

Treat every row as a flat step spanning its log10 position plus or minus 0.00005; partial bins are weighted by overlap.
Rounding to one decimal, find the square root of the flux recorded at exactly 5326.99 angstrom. 5.2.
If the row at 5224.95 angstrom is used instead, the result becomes 4.9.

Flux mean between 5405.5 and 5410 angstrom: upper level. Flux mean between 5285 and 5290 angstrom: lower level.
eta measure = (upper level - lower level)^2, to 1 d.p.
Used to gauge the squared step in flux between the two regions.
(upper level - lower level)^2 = 7.8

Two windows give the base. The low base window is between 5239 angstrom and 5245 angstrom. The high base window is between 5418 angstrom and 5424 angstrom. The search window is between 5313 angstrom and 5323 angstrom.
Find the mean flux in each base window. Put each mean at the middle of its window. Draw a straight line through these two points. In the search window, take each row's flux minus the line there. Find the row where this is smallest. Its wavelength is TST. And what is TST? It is 5314.74 angstrom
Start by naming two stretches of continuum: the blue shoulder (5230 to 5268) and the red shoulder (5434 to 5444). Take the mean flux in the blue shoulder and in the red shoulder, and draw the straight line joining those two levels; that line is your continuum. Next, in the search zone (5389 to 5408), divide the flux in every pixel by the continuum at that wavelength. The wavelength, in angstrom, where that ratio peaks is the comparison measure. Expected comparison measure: 5391.16 angstrom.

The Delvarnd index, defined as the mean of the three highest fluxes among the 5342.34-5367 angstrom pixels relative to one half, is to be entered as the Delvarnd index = 58.4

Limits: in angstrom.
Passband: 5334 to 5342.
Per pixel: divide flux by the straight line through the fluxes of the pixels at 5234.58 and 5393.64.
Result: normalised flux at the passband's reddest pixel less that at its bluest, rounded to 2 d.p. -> -0.10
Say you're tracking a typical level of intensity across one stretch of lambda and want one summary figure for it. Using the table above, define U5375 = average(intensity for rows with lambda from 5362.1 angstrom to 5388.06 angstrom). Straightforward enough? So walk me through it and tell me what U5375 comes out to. 27.7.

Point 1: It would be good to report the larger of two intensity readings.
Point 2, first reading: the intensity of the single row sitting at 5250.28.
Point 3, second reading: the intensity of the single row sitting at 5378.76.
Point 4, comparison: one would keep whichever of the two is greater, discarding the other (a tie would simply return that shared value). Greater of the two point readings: 29.0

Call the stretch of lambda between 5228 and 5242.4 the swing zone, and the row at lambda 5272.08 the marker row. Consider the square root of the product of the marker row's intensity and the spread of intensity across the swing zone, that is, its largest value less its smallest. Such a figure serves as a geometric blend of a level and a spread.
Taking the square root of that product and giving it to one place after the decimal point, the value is 13.2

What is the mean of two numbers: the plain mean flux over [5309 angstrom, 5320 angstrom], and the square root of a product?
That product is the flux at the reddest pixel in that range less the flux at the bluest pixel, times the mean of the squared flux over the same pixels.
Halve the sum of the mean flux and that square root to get 18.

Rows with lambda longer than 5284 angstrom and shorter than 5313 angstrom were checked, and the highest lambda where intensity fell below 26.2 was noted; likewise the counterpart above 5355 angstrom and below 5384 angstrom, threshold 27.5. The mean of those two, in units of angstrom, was 5343.1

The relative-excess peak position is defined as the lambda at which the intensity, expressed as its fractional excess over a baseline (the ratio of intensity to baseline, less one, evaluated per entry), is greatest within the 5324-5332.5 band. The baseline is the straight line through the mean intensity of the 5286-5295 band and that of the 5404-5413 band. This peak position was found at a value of 5324.54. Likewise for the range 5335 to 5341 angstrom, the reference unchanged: 5335.59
